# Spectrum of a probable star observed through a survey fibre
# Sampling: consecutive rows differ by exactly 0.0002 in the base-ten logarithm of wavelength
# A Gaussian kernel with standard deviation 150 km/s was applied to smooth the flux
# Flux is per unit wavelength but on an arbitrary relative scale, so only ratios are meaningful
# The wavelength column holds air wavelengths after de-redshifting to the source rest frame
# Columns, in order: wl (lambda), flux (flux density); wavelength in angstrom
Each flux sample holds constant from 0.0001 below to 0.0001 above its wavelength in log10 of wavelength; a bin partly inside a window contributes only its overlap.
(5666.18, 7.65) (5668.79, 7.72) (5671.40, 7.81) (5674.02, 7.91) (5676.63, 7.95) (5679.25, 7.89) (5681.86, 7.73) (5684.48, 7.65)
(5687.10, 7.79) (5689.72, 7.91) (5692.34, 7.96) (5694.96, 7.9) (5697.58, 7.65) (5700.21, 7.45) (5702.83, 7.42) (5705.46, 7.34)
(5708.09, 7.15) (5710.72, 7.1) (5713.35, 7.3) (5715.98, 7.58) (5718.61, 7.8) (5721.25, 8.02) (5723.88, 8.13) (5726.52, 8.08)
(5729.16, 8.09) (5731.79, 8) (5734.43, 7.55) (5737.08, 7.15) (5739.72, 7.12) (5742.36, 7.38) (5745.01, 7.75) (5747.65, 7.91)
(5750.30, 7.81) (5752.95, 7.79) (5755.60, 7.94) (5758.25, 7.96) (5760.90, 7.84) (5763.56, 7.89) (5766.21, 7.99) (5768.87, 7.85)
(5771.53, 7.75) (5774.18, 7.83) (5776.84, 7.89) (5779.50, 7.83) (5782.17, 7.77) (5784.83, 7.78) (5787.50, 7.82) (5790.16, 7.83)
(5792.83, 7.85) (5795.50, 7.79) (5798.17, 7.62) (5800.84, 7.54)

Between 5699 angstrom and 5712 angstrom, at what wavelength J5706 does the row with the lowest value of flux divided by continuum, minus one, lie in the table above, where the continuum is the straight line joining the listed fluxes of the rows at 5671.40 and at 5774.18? 5710.72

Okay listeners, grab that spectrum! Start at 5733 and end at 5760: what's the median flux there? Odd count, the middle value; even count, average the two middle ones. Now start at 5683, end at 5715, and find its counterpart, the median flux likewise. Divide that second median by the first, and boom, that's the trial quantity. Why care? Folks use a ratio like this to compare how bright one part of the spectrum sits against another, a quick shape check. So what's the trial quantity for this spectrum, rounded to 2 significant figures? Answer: 0.97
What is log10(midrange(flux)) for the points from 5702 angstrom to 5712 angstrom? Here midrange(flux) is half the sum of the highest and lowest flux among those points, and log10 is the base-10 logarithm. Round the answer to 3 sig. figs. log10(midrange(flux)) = 0.861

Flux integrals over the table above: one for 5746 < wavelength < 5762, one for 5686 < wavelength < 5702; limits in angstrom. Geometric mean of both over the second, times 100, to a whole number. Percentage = 101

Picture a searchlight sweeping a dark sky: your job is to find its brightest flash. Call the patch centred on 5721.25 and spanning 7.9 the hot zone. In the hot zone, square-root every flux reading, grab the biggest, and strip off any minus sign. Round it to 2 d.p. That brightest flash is 2.85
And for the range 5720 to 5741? 2.85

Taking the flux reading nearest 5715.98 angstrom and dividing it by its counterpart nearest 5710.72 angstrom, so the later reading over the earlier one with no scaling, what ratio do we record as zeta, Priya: 1.07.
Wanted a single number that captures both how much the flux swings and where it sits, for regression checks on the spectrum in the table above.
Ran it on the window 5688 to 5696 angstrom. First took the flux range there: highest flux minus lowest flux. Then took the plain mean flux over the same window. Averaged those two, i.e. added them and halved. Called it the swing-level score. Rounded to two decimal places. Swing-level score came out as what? 3.99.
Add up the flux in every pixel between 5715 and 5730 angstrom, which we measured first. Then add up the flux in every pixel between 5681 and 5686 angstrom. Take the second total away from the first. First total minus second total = 32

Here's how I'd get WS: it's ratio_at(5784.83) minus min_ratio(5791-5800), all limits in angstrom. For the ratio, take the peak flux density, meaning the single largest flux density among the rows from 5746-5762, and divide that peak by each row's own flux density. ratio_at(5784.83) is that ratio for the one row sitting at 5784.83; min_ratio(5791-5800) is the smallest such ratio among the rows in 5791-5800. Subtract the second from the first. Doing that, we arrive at 0.01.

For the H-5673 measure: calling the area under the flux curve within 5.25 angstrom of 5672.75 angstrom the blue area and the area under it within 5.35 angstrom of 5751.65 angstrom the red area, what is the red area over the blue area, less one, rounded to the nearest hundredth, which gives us 0.02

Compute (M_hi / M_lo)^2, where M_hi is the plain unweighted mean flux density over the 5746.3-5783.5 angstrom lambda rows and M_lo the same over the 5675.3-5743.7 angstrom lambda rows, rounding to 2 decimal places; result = 1.05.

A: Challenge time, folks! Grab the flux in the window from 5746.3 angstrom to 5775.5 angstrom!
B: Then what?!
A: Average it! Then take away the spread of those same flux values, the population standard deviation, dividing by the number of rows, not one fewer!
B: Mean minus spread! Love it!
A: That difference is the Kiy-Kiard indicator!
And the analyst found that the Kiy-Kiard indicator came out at 7.80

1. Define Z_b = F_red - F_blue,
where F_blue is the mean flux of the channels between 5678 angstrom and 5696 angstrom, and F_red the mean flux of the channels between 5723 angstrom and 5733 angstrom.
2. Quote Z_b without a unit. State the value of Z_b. 0.2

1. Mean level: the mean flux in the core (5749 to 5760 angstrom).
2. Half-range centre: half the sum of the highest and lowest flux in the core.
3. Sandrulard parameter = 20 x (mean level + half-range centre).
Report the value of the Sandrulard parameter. 315.0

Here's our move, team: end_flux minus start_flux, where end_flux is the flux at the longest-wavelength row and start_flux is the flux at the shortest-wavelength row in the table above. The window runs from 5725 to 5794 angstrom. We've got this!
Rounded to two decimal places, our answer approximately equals -0.23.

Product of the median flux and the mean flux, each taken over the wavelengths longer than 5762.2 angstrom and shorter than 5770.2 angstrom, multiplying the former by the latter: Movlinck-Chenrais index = 62.4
